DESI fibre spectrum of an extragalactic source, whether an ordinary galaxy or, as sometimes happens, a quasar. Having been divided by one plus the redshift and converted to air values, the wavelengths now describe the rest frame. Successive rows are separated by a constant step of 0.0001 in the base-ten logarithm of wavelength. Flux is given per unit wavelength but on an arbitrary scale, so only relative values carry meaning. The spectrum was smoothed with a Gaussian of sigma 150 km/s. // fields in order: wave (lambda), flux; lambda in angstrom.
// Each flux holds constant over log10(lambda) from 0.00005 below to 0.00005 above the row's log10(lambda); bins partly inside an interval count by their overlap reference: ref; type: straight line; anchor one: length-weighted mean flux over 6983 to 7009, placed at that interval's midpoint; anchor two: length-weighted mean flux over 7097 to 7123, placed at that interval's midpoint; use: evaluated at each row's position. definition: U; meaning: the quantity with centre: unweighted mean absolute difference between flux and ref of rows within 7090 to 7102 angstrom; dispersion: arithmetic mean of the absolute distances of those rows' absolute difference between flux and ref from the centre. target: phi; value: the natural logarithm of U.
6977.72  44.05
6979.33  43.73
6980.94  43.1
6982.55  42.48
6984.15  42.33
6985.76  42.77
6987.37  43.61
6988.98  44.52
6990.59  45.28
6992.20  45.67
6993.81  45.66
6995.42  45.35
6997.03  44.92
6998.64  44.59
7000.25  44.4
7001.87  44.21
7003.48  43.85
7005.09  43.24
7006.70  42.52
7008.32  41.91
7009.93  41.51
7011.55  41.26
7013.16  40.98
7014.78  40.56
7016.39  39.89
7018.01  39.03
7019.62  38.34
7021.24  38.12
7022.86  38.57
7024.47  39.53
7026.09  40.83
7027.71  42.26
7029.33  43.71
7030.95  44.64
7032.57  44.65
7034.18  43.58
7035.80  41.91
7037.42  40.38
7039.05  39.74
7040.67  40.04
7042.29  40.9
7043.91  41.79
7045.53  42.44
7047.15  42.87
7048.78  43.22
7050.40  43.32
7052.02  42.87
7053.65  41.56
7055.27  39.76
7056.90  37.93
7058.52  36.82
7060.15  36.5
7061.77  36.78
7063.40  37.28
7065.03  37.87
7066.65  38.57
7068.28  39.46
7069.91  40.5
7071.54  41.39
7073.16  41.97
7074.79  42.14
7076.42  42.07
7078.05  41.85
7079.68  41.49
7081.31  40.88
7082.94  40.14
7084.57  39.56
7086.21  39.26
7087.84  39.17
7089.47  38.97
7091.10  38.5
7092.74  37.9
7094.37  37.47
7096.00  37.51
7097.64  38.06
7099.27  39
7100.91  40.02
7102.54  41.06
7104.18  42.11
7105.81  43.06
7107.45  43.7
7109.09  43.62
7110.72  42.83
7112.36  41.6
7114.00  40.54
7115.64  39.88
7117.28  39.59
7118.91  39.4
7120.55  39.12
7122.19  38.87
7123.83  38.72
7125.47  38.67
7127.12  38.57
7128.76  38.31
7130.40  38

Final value -0.31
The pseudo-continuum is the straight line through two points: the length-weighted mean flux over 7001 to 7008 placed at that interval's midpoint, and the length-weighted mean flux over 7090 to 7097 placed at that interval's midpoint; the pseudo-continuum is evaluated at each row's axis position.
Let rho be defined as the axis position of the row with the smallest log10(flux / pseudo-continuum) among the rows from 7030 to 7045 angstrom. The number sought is 7039.05 angstrom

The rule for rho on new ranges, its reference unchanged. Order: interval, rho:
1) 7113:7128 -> 7123.83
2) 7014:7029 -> 7021.24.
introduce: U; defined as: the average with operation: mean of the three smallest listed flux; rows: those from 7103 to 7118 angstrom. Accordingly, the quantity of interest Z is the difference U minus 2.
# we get 38.0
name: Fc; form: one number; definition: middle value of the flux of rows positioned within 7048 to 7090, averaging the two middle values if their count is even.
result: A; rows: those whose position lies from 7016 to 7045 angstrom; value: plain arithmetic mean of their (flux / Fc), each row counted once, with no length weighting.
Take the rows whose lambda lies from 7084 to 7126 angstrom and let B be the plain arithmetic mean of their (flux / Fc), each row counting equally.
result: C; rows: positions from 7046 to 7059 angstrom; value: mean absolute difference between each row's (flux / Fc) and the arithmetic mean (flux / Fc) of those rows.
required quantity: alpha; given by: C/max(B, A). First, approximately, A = 1.03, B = 1.00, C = 0.054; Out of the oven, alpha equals 0.053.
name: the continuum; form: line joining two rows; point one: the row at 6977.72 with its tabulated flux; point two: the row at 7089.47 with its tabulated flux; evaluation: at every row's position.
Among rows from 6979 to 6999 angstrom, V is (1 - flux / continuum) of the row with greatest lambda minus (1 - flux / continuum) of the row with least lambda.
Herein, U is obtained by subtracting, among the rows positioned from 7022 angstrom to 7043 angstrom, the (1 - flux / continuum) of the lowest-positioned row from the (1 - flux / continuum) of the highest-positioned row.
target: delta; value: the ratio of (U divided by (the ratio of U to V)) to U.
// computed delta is 0.5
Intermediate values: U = -0.08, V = -0.04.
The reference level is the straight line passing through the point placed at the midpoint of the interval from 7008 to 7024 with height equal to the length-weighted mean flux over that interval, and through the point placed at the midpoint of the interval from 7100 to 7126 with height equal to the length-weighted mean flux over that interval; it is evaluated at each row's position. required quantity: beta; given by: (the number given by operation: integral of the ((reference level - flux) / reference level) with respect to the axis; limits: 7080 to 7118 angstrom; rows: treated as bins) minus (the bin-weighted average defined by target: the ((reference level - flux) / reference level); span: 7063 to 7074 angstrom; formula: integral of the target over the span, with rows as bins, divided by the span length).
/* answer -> 0.4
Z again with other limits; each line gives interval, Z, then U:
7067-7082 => 38.3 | 40.3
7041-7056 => 38.7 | 40.7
